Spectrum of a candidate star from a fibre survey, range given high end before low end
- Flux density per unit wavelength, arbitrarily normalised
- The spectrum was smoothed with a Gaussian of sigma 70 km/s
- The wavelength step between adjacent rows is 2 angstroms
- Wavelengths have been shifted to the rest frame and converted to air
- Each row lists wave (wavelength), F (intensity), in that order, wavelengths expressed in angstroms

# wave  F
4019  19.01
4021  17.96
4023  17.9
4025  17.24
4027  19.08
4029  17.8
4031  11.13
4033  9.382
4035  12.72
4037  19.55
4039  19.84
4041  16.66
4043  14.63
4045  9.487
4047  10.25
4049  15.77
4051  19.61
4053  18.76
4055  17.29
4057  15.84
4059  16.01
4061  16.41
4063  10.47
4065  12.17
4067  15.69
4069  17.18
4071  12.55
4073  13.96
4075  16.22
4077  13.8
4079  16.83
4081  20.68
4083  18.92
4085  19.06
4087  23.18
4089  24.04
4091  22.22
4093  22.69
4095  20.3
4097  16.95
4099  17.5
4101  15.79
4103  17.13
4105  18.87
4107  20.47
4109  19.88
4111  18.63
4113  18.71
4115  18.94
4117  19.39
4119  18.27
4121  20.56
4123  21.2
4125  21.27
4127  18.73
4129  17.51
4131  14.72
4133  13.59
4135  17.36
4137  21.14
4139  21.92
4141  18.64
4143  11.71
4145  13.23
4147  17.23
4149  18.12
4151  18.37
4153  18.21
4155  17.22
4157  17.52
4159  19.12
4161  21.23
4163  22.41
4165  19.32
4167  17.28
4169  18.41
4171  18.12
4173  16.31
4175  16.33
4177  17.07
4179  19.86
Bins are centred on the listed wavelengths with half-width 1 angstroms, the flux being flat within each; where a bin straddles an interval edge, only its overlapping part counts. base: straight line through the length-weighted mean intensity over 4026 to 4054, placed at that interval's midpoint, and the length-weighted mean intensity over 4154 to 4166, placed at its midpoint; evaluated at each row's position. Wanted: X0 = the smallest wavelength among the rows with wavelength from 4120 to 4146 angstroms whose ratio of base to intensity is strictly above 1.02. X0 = 4129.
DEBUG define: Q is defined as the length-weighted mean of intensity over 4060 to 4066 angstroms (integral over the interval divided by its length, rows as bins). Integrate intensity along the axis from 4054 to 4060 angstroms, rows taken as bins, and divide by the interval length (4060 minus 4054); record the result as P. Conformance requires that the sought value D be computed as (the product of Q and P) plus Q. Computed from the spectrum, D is 226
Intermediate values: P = 16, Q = 13.0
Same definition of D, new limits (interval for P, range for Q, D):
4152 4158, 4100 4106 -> 322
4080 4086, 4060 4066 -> 268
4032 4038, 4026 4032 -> 238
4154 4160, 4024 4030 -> 342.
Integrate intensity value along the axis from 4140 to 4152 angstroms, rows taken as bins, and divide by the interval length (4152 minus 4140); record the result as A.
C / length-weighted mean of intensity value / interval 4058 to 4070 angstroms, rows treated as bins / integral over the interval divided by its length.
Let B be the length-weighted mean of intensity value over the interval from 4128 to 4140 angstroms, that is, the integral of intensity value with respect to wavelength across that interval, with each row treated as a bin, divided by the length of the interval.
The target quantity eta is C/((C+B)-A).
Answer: 0.91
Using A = 16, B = 17.7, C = 14.7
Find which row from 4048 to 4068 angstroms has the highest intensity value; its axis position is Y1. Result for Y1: 4051 angstroms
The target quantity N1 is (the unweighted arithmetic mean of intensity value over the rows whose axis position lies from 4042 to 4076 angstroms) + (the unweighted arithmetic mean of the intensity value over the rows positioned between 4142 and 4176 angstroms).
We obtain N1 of 32.5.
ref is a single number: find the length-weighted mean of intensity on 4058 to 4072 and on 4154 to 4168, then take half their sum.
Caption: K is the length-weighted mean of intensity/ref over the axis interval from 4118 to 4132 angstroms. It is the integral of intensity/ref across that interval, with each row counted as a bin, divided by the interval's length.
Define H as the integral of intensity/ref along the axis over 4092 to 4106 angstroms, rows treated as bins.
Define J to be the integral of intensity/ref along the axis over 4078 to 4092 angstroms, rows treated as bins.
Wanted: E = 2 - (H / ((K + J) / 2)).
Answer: 0.3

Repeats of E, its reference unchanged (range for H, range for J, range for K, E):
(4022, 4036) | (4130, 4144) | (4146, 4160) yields 0.4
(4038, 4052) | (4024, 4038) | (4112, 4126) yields 0.2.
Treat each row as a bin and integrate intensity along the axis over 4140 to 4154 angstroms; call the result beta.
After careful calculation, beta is 231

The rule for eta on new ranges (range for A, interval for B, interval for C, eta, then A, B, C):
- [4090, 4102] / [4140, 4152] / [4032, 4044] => 1.24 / 19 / 16.2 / 15.5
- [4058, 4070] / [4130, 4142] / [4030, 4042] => 0.82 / 15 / 17.9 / 14.9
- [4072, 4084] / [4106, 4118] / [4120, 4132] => 0.88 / 17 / 19.3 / 19.0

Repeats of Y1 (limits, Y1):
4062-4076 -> 4069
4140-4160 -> 4159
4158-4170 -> 4163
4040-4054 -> 4051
